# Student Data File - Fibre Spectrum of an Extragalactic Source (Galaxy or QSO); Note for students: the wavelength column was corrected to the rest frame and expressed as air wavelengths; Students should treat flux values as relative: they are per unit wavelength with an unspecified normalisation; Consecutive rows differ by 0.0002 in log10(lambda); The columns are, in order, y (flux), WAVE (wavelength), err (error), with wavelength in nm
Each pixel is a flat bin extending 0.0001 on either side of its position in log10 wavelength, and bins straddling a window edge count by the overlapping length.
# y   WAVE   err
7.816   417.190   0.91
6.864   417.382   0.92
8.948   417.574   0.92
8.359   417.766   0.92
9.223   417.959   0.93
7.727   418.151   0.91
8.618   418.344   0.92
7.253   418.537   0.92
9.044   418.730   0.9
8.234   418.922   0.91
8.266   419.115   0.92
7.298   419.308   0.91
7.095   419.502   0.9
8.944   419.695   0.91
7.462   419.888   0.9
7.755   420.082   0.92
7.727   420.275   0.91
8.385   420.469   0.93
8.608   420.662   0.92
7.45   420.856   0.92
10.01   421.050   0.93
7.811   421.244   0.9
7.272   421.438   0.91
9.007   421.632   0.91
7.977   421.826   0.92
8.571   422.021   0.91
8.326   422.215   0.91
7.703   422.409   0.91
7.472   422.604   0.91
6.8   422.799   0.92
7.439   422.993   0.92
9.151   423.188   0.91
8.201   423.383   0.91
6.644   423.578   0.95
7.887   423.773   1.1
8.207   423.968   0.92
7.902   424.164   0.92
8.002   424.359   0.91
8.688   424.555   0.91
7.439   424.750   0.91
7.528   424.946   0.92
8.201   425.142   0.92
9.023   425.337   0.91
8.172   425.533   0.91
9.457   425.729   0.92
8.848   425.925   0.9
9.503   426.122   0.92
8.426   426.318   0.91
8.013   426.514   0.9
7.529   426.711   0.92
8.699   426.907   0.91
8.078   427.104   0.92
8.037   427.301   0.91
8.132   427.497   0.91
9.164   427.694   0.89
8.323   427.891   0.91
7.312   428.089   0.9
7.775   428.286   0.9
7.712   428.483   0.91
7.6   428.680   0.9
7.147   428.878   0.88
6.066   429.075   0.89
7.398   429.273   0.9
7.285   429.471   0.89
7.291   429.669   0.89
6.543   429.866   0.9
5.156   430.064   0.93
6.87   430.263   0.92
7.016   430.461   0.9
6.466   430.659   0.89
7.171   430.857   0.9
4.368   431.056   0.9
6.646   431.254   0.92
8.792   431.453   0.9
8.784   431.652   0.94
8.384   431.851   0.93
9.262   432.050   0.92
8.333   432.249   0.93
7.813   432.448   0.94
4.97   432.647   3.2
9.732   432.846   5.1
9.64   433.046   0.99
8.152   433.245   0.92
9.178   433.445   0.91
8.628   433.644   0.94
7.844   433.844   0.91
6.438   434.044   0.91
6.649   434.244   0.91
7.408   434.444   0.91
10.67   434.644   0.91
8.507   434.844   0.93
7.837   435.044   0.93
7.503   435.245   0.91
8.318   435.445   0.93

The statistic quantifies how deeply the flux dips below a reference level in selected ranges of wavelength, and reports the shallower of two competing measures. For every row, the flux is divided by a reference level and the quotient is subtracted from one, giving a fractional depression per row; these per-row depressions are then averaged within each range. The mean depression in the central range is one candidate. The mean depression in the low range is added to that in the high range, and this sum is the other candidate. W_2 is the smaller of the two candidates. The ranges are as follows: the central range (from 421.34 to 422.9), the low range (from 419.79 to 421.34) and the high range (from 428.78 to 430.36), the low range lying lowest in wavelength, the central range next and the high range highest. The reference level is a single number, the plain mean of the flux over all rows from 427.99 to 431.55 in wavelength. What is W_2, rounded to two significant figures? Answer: -0.15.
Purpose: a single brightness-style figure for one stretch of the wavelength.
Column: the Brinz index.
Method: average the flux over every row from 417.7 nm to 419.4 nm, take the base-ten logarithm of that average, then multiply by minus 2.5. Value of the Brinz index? -2.29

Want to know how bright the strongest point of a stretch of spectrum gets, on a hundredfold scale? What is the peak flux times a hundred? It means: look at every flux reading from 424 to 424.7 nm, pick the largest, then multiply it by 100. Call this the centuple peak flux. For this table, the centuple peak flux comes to 869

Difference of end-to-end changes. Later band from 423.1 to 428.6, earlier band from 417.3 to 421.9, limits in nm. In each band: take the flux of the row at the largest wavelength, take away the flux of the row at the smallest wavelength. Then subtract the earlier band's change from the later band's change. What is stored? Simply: -2.6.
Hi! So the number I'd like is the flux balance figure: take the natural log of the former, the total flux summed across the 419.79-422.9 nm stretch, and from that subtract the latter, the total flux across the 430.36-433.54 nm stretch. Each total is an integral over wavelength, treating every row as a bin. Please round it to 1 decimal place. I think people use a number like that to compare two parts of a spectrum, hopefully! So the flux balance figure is -21.6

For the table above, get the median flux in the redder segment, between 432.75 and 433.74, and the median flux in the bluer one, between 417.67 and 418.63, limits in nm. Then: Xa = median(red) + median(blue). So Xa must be 17.5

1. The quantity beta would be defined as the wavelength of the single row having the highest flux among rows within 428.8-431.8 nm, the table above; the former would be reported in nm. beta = 431.453 nm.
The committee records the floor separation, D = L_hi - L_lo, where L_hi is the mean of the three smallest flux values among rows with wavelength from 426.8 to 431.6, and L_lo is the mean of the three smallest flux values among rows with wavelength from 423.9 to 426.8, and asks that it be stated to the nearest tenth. -2.3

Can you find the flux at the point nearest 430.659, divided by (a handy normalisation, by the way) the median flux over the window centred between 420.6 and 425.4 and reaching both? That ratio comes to 0.81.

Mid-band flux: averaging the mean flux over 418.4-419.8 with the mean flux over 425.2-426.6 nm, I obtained 8.4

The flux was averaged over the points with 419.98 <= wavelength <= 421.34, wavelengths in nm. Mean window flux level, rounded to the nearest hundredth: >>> 8.25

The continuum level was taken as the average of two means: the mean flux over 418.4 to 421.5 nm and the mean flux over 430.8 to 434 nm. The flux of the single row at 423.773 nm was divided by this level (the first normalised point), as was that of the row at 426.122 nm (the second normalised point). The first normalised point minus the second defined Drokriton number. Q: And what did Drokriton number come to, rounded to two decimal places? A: -0.20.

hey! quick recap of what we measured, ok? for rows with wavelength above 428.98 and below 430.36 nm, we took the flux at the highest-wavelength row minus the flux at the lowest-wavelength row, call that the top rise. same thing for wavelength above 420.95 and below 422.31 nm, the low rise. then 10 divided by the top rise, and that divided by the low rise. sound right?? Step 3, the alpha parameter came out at -7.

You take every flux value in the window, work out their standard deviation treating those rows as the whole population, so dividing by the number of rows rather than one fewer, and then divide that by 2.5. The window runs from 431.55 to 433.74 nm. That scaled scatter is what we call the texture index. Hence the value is 0.50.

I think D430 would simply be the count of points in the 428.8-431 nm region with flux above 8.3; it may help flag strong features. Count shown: 0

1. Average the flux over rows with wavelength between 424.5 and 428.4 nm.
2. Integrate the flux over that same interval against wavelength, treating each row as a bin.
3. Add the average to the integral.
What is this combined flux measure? 41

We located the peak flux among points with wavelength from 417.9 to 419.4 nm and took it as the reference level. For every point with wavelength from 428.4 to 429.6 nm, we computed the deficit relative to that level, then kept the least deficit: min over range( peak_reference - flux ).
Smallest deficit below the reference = 1.5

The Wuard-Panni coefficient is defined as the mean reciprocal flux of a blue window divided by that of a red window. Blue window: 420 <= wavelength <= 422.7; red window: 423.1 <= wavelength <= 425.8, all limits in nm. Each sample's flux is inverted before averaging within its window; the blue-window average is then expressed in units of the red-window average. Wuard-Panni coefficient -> 1.00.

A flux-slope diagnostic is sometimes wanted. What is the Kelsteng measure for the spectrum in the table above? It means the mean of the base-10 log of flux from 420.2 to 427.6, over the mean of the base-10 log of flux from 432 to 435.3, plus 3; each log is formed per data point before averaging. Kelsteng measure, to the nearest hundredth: 4.01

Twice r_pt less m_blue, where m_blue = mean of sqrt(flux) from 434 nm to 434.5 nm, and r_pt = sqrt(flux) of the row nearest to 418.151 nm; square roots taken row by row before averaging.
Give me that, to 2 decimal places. 2.95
